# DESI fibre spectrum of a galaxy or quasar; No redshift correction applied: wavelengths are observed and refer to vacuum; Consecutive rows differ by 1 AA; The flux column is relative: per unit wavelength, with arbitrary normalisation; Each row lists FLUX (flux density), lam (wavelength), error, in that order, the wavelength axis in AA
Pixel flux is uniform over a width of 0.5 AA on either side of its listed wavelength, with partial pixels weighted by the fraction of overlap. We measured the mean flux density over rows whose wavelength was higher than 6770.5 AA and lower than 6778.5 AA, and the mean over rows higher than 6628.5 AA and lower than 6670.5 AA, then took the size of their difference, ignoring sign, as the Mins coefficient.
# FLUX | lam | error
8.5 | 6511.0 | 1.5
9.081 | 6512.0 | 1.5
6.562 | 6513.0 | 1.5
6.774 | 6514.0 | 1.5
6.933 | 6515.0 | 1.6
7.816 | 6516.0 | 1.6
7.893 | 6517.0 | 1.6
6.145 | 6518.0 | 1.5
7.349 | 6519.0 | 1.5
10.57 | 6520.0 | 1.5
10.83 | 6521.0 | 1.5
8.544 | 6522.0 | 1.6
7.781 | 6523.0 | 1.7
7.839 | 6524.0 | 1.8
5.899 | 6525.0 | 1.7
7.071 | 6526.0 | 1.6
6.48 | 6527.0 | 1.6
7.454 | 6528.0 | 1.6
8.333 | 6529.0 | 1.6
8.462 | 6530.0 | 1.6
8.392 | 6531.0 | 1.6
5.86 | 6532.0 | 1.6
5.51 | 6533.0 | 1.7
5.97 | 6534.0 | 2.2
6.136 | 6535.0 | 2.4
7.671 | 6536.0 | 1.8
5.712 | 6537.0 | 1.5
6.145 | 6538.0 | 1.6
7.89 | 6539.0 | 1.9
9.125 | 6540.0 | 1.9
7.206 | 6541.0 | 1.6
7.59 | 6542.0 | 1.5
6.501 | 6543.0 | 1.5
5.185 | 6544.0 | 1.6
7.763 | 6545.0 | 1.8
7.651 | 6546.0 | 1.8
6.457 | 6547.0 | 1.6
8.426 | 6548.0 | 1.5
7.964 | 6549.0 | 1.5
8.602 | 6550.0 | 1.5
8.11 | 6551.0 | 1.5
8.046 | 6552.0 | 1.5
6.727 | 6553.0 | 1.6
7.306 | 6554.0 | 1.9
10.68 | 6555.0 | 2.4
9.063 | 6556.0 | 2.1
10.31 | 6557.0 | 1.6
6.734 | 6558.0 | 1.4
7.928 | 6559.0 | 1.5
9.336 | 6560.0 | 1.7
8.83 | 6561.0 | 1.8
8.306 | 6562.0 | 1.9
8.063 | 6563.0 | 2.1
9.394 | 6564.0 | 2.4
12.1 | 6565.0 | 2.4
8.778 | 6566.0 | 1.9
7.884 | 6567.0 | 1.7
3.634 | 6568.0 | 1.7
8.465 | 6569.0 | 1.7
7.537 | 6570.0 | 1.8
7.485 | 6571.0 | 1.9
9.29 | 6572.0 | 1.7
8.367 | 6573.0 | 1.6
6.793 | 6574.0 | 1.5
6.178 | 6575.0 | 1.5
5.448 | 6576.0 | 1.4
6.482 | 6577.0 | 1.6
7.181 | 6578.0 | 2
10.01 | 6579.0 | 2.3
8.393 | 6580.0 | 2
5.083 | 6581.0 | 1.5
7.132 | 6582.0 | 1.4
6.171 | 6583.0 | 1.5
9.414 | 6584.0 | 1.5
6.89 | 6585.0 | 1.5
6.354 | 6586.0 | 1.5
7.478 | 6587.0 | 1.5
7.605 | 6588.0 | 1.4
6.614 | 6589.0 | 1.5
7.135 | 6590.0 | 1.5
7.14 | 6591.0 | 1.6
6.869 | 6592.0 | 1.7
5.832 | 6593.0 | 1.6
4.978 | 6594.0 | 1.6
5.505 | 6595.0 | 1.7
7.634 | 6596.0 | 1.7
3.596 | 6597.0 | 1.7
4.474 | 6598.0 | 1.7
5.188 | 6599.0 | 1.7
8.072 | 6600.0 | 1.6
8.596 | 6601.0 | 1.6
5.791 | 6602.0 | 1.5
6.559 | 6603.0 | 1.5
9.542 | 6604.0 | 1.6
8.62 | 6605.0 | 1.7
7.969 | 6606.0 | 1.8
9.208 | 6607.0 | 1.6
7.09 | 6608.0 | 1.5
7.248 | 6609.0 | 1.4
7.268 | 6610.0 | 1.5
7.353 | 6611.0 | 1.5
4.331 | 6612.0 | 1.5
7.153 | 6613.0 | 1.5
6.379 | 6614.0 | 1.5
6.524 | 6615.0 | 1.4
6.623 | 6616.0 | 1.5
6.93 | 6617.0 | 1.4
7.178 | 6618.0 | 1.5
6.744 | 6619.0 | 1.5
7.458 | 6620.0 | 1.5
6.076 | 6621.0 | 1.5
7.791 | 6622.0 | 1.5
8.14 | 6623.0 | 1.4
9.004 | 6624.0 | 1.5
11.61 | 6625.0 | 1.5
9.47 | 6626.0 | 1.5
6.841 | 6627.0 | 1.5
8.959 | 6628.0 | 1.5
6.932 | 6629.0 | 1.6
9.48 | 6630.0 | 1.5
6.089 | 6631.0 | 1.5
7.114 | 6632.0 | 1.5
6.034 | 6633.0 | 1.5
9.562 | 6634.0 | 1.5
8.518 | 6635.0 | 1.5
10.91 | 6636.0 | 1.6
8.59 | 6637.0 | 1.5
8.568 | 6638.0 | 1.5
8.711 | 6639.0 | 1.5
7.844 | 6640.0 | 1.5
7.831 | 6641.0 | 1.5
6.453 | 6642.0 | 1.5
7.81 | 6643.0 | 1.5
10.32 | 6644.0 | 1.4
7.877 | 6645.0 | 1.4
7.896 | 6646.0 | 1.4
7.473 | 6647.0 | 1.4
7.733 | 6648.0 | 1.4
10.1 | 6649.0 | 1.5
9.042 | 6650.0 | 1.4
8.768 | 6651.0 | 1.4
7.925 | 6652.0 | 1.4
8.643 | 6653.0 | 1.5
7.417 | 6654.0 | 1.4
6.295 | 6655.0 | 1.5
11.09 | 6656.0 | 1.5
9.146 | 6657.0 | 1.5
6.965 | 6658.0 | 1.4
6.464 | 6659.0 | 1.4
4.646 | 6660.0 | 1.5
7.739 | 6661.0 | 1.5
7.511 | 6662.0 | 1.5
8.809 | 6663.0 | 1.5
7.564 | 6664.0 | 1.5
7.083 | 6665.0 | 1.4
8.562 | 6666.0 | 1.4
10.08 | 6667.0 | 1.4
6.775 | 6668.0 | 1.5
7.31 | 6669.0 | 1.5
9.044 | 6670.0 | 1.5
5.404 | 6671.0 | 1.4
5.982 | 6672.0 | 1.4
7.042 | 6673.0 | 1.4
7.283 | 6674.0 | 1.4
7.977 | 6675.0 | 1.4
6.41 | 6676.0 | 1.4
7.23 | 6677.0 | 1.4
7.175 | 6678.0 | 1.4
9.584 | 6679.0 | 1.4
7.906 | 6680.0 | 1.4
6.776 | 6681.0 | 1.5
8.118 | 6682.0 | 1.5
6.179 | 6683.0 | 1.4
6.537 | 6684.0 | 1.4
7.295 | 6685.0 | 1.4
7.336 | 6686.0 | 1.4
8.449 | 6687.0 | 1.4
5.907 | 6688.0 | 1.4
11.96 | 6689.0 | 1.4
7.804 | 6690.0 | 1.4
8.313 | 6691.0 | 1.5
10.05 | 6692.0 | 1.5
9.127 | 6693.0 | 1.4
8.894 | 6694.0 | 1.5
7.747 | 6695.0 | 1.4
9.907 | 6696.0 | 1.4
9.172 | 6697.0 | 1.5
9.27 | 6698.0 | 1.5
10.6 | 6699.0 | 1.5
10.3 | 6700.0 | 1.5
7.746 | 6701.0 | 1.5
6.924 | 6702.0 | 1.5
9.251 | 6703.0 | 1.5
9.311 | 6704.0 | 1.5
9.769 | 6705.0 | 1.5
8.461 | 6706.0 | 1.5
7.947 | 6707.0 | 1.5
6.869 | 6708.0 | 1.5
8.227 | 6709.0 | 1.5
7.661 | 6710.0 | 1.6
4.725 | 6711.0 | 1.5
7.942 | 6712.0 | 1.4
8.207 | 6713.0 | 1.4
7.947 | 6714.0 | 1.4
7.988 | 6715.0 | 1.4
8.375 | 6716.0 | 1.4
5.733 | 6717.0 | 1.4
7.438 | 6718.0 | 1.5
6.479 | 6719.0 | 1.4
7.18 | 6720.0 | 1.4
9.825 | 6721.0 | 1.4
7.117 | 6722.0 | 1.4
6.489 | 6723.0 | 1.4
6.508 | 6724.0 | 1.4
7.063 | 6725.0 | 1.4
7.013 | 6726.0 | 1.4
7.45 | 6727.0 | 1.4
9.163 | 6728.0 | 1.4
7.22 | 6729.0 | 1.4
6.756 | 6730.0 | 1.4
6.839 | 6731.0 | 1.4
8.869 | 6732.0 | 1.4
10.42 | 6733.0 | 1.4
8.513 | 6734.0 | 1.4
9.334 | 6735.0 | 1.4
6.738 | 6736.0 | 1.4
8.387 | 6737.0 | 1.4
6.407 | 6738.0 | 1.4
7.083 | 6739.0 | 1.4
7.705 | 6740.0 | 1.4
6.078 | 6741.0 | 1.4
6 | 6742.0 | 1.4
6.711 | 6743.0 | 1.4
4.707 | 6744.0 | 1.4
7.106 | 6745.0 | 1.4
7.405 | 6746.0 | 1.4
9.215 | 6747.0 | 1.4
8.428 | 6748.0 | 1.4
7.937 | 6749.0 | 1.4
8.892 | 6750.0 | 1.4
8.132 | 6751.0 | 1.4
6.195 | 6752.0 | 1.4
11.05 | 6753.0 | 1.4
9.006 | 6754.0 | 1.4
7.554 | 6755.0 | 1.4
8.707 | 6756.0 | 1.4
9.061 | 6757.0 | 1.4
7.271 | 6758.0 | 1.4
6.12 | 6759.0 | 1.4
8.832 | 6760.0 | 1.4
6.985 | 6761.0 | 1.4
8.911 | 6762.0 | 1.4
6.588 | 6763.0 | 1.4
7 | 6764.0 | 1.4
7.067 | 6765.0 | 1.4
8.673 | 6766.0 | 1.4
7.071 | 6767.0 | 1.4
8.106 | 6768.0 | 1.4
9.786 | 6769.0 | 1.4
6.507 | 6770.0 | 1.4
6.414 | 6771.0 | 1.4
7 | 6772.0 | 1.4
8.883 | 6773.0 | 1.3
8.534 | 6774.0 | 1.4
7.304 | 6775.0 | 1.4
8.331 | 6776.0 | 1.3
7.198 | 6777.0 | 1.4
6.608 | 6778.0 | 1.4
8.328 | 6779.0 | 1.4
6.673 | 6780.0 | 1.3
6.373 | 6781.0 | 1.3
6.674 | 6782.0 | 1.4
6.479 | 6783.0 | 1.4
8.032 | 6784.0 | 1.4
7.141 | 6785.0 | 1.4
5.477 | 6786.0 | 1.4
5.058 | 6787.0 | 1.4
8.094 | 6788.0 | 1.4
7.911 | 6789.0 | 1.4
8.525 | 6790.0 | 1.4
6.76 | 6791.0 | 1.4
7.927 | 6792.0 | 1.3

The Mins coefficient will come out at 0.5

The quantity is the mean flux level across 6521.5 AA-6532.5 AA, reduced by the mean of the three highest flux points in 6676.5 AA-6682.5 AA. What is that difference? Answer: -1.1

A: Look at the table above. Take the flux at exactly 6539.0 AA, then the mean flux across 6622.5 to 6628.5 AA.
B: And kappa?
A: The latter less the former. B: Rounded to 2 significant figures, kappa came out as 1.1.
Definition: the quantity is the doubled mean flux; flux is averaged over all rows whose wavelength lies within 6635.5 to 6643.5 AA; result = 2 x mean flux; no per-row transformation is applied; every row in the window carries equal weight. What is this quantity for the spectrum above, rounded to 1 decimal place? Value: 16.7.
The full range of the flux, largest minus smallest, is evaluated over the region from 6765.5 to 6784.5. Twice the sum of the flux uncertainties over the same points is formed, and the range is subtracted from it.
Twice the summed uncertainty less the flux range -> 49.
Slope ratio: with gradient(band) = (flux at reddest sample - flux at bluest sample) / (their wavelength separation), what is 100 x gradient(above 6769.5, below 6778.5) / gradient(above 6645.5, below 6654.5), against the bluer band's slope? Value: -21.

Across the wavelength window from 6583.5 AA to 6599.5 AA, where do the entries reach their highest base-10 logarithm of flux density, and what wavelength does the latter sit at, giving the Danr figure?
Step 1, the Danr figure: 6584.0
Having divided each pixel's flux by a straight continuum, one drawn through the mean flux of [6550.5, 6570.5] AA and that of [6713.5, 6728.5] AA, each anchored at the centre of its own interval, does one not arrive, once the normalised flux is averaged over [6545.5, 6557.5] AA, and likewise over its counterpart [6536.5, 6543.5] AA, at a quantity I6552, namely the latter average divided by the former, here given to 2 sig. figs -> 0.86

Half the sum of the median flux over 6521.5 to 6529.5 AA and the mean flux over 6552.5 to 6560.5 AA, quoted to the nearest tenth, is 8.1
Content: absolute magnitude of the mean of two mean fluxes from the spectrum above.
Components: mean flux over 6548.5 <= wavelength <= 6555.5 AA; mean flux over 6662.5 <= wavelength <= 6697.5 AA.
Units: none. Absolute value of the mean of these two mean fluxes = 8.1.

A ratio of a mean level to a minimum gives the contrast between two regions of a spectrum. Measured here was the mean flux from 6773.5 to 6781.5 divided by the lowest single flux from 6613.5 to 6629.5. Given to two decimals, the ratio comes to 1.22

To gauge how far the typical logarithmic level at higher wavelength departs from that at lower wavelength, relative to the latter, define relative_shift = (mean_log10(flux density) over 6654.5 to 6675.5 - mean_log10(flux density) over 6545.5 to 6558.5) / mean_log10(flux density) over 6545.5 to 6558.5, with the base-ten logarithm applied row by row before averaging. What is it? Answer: -0.040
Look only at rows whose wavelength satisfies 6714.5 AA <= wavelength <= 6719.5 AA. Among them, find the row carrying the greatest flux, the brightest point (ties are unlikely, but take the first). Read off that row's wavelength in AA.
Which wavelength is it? 6716.0 AA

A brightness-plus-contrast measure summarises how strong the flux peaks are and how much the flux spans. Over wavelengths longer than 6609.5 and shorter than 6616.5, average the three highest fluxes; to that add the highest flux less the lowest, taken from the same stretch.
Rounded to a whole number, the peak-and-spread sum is 10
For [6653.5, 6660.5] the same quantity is 16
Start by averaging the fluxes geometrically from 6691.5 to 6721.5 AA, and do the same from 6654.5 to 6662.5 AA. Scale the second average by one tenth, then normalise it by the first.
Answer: 0.089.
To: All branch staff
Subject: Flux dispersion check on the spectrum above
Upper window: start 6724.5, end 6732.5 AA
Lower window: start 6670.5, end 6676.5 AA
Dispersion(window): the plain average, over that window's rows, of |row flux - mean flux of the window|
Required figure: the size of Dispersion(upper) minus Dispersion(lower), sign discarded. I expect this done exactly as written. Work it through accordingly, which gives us 0.0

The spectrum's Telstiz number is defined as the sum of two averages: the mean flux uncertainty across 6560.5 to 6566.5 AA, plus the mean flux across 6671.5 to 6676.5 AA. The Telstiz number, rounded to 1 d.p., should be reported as 9.0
